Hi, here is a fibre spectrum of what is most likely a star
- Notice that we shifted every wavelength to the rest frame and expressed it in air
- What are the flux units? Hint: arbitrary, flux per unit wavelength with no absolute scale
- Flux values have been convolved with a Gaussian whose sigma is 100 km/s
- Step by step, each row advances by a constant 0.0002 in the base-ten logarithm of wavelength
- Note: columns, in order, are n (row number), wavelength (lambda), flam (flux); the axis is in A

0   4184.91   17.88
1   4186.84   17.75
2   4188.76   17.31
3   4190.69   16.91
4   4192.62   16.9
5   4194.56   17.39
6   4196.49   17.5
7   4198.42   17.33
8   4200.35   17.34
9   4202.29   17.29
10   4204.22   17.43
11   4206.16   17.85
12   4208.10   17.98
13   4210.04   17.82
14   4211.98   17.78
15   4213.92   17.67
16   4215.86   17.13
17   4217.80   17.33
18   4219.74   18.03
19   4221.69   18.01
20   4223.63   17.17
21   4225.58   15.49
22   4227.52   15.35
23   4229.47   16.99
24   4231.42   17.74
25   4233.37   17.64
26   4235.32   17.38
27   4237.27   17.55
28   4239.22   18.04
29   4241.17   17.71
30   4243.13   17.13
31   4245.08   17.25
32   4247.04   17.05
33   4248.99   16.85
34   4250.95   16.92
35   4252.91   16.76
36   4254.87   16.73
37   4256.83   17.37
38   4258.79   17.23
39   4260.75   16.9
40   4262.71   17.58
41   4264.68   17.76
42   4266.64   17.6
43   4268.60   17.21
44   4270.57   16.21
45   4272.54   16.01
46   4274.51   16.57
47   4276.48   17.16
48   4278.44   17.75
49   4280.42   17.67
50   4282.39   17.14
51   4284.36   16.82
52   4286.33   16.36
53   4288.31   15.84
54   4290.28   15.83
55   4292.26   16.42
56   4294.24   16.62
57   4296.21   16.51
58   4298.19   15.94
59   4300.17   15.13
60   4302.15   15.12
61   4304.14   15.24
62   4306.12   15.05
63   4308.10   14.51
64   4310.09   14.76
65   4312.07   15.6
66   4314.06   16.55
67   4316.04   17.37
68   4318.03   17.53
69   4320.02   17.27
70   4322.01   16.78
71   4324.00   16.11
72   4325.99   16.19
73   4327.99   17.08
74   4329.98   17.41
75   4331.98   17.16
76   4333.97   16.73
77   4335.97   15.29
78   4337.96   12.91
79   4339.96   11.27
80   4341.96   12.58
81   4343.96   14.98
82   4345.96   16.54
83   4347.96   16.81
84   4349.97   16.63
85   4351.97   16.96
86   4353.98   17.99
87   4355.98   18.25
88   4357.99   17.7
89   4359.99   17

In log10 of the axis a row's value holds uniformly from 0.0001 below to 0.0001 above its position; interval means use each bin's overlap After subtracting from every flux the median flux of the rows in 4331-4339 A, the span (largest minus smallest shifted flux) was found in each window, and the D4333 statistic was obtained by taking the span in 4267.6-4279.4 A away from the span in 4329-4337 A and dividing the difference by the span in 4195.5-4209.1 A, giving 0.6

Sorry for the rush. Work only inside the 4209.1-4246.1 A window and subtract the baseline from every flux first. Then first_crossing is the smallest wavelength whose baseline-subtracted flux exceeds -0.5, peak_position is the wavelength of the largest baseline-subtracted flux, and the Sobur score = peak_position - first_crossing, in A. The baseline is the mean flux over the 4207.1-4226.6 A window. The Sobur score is 29.2 A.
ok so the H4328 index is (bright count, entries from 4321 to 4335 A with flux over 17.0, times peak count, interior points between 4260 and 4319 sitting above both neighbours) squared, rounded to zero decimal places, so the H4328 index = 144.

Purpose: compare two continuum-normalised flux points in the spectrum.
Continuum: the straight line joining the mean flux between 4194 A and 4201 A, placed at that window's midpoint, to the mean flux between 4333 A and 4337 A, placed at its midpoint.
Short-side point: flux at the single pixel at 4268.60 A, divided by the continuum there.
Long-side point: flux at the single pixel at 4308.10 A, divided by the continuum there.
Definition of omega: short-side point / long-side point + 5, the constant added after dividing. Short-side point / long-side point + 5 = 6.16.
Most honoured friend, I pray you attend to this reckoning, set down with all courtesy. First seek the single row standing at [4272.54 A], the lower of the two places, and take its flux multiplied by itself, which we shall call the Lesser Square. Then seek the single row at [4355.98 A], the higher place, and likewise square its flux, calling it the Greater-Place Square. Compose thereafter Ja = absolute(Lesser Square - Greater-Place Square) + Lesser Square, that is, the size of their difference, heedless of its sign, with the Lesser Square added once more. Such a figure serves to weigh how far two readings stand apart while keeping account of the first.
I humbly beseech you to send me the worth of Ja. 333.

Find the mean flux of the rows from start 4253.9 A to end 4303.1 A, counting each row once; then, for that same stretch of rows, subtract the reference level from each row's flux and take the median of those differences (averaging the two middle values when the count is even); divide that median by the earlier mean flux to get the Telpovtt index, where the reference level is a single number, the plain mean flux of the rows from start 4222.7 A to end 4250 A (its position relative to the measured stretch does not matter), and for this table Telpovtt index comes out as -0.022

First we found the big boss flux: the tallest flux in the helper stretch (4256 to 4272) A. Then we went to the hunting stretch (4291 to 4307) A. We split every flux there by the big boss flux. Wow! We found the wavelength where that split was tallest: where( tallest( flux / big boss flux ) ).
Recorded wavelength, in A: 4294.24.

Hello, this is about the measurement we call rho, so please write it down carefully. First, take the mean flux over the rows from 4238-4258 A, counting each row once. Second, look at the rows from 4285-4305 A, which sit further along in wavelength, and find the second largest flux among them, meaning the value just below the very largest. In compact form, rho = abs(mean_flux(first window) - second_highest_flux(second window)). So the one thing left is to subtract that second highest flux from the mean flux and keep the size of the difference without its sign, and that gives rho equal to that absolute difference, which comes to 0.67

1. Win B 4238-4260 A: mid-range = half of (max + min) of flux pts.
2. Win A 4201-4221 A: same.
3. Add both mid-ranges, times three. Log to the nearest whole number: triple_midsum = 105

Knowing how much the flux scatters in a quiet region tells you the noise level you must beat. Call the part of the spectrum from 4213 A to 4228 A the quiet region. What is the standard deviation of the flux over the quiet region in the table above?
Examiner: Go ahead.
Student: 1.0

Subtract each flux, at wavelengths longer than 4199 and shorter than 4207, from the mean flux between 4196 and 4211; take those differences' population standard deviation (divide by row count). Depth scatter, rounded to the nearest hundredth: 0.22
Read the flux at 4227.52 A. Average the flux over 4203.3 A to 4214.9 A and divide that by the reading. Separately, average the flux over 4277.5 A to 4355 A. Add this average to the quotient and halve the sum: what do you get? 8.61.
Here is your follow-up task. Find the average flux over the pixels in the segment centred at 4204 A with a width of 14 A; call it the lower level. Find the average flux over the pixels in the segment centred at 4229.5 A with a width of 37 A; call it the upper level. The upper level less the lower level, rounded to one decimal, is -0.3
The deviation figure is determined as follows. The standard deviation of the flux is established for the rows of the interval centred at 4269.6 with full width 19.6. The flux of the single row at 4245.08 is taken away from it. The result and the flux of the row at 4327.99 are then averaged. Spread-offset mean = 0.2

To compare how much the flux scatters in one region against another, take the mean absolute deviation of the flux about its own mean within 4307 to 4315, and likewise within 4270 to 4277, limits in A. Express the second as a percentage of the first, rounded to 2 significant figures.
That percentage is 52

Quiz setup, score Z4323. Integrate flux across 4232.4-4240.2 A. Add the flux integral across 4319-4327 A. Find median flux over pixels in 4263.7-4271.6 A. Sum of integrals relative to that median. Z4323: 15.5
